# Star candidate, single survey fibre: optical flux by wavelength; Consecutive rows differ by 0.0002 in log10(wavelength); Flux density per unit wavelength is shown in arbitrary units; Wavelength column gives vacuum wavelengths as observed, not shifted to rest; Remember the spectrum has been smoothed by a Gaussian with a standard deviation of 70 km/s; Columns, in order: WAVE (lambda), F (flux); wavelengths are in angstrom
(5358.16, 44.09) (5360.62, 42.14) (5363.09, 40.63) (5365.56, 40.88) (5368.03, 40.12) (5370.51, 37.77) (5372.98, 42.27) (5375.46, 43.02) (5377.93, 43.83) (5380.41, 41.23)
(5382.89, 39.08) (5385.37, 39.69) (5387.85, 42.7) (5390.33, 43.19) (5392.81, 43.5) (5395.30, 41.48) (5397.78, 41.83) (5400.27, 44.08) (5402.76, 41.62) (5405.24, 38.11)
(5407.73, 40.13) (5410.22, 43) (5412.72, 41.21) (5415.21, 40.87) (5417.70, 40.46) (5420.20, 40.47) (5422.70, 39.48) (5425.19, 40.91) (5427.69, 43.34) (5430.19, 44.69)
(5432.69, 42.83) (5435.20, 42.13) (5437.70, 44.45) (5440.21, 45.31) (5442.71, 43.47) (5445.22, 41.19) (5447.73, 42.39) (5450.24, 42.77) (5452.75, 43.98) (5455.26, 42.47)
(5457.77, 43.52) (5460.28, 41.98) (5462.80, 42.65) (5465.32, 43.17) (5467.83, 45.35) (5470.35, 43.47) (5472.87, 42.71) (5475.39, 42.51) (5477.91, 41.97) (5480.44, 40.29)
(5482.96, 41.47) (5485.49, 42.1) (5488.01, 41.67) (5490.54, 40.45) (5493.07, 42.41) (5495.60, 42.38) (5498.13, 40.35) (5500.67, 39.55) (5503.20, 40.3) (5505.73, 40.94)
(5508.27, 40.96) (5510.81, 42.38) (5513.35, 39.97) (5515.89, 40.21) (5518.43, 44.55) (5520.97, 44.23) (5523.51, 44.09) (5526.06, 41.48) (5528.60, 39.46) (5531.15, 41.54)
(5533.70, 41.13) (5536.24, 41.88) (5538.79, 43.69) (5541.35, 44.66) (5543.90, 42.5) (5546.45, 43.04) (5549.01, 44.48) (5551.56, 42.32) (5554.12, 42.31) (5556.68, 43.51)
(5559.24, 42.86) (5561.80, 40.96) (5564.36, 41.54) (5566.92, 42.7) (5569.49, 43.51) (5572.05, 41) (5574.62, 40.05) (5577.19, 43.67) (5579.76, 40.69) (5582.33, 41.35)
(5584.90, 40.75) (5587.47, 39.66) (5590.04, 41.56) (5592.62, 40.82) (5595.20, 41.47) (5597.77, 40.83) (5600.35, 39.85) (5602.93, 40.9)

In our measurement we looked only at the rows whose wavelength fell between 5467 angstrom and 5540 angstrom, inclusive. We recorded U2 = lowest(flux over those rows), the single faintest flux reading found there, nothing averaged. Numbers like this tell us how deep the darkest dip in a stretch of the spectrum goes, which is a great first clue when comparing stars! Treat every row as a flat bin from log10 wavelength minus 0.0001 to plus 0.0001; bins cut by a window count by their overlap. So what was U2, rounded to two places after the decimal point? 39.46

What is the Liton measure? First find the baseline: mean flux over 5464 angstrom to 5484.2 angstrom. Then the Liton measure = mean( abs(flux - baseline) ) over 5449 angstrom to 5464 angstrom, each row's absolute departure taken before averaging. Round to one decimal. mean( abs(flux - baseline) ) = 0.5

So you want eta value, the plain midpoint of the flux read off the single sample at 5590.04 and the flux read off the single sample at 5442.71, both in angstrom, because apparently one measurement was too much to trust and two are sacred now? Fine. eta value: 42.5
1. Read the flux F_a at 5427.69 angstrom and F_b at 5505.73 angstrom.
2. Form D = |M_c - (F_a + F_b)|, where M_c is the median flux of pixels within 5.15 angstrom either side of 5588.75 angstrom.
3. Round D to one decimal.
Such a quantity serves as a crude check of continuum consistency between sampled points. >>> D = 43.5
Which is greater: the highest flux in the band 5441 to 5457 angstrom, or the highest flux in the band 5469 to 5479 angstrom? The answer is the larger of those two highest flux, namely 44.0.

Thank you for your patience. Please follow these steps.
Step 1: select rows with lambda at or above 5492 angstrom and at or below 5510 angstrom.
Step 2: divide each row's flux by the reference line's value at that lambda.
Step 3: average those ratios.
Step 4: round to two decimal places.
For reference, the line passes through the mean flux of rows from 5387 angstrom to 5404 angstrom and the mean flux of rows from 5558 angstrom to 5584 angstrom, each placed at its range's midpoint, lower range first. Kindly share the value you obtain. 0.97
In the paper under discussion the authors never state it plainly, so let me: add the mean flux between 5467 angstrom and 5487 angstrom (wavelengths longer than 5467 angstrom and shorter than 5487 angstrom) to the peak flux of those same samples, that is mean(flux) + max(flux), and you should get 87.8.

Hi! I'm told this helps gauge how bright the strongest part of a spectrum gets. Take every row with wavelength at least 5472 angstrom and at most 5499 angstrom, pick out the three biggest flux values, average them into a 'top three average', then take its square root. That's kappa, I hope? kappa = 6.52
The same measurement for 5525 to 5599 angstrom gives 6.65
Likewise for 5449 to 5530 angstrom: 6.69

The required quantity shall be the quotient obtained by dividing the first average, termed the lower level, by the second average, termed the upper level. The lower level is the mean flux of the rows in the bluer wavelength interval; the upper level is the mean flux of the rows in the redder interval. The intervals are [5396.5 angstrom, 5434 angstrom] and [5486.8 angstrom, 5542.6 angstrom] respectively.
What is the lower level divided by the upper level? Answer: 1.00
